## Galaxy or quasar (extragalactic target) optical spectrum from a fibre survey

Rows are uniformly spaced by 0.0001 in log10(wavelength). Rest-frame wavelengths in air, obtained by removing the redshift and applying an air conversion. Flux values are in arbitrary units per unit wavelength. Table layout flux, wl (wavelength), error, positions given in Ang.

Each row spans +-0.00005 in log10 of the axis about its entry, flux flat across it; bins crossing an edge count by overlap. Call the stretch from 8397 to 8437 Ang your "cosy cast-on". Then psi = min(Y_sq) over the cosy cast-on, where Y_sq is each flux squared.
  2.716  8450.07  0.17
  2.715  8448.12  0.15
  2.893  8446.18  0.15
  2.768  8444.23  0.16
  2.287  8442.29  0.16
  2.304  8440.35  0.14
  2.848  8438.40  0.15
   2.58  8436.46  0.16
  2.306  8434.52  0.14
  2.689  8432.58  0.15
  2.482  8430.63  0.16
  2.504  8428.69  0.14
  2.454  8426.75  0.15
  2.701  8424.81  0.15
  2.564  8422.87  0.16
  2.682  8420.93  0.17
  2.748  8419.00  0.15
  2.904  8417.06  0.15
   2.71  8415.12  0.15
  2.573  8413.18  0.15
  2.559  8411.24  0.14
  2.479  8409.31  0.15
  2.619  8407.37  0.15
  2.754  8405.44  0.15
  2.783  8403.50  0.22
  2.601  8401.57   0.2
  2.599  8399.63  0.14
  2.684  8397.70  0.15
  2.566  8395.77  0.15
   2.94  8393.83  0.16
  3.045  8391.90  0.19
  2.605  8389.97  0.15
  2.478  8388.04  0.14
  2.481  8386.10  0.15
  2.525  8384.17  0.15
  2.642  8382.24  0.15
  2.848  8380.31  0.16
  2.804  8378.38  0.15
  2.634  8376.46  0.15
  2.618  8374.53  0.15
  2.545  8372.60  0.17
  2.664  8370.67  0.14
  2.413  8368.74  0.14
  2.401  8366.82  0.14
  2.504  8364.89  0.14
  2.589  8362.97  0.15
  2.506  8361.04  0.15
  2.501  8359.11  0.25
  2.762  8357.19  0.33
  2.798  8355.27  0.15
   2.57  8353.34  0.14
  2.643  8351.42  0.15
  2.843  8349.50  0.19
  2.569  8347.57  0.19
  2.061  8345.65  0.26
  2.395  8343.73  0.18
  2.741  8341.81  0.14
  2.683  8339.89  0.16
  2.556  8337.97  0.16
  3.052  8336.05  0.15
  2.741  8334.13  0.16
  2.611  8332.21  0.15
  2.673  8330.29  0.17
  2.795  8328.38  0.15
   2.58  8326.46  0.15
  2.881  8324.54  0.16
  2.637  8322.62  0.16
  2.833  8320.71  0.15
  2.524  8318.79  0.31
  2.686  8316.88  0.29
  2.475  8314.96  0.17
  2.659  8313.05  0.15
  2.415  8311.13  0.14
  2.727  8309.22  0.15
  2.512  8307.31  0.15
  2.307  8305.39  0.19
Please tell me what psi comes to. 5.3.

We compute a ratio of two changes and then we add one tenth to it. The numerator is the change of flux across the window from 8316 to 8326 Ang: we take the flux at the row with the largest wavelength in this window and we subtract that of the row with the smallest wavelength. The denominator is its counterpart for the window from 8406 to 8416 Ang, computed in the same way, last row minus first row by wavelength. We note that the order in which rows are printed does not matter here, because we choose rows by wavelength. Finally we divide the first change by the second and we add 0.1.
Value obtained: 2.2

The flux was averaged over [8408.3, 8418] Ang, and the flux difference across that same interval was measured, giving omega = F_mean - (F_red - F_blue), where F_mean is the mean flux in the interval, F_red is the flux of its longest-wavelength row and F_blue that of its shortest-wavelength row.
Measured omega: 2.22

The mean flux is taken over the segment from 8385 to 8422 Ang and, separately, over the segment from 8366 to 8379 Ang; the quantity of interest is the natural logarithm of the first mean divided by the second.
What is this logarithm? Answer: 0.035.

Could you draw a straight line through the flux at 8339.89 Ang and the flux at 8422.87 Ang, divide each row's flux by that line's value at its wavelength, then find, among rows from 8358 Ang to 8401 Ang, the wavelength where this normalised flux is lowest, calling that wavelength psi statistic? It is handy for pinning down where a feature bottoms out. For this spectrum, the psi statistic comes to 8366.82 Ang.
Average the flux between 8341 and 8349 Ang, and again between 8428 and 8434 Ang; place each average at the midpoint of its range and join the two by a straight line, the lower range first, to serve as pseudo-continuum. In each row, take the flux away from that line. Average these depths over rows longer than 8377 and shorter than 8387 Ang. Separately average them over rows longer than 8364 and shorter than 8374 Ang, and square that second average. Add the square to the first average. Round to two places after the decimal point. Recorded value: -0.17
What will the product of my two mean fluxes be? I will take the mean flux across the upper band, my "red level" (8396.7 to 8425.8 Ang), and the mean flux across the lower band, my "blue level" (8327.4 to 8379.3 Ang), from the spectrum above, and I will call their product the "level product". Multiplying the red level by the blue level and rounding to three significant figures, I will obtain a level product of 6.97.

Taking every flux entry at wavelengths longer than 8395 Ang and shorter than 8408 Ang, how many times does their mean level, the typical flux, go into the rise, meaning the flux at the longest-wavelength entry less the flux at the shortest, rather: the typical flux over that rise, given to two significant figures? 50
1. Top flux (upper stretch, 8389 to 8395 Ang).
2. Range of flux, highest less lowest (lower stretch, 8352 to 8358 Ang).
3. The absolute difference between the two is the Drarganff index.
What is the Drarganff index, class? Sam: 2.82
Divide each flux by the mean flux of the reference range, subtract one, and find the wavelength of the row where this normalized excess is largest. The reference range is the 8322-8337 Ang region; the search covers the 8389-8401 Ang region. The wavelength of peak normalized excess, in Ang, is 8391.90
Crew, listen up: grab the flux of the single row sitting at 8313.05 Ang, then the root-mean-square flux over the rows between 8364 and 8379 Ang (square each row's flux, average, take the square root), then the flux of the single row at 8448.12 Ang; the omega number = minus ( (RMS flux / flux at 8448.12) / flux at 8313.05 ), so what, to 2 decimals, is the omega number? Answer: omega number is -0.36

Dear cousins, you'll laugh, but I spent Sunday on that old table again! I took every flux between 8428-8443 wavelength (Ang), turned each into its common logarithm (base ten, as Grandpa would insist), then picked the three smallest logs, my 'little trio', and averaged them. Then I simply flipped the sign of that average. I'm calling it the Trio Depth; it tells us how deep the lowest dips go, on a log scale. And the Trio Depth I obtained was -0.362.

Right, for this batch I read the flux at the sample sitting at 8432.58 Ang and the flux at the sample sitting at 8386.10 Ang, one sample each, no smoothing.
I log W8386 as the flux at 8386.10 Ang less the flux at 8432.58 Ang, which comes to -0.21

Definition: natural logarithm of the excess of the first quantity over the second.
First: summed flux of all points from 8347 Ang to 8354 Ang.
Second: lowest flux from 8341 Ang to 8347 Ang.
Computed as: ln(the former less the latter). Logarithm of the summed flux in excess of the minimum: 2.15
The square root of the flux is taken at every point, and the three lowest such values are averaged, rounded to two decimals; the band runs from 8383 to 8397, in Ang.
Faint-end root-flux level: 1.58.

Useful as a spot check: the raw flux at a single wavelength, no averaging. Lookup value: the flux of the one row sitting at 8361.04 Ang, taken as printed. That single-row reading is 2.506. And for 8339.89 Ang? 2.683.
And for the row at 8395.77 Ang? 2.566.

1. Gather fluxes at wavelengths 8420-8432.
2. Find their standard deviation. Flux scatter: 0.10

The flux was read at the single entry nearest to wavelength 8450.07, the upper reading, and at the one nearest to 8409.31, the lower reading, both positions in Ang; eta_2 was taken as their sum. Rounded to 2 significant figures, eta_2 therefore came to 5.2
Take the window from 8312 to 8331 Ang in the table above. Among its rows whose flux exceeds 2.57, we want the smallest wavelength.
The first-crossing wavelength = 8313.05 Ang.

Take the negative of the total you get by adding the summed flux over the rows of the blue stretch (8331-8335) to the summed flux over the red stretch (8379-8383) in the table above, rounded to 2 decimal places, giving -10.84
